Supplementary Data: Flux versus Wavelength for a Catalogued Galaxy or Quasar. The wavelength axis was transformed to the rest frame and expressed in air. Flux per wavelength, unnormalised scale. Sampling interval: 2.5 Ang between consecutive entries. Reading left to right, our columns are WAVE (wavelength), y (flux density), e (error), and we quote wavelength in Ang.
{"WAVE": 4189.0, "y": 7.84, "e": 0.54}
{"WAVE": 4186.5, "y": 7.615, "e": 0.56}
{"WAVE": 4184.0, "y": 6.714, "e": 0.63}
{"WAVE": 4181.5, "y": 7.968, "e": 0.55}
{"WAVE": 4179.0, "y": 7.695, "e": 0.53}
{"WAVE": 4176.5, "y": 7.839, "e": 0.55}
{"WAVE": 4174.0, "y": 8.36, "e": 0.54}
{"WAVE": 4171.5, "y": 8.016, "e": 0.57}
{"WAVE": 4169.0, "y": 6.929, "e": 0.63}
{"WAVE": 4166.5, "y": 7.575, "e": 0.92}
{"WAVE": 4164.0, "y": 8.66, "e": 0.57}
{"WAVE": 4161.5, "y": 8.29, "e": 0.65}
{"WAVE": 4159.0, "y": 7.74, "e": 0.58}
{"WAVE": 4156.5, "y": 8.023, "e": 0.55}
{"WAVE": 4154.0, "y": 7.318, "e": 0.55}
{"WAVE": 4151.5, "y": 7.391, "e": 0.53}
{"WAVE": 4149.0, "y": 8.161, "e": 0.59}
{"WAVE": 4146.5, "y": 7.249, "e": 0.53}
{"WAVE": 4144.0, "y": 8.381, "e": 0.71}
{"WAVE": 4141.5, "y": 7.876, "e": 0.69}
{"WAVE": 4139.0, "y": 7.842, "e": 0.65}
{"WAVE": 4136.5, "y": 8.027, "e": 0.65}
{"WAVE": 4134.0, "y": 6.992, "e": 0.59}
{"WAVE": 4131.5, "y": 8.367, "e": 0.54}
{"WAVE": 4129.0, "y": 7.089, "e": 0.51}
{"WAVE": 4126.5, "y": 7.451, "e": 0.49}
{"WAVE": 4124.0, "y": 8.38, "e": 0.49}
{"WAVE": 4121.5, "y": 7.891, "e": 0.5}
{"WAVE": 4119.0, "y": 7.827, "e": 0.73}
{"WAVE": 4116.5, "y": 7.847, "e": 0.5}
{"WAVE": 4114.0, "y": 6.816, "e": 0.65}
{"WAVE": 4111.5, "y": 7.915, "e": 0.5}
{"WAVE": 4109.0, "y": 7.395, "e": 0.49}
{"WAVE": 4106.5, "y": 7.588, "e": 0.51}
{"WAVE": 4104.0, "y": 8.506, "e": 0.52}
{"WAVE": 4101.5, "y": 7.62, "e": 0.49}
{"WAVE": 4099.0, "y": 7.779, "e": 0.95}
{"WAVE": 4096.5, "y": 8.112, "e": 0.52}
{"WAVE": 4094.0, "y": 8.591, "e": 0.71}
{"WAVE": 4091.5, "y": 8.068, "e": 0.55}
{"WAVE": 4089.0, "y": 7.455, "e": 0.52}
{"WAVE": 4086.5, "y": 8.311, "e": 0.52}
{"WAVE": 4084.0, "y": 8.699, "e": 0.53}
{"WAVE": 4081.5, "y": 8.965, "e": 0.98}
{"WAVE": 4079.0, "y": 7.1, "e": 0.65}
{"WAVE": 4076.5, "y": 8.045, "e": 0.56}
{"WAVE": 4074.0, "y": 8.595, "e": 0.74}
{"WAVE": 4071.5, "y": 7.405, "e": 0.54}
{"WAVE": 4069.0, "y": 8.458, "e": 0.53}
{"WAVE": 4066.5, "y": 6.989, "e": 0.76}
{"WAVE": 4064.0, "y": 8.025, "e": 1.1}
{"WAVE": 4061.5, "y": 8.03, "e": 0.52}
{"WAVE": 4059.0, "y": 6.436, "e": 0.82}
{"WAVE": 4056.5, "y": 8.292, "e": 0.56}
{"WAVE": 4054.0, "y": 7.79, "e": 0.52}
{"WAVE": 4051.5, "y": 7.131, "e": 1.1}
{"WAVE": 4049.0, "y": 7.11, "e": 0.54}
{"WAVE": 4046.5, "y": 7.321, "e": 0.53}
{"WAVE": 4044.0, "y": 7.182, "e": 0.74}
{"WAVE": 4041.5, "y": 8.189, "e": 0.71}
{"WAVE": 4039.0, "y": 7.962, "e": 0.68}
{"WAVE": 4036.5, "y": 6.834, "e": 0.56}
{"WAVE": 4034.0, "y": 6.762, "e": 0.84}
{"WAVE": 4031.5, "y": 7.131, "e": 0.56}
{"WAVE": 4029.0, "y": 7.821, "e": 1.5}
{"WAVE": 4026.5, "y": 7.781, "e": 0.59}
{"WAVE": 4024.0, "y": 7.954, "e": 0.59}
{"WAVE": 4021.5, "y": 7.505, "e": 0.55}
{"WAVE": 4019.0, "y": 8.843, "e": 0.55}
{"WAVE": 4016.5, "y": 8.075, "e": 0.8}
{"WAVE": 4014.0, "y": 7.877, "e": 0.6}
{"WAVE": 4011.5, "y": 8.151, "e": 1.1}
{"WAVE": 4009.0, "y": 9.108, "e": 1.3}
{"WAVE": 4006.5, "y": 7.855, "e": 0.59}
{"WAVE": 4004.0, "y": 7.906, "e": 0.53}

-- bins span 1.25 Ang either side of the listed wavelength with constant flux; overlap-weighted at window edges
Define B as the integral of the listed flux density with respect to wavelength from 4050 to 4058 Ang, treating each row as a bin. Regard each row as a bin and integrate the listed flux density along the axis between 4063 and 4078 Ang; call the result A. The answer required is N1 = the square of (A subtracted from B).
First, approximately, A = 119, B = 61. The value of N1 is 3265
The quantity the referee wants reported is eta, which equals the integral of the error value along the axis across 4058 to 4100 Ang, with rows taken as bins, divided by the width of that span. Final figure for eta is 0.67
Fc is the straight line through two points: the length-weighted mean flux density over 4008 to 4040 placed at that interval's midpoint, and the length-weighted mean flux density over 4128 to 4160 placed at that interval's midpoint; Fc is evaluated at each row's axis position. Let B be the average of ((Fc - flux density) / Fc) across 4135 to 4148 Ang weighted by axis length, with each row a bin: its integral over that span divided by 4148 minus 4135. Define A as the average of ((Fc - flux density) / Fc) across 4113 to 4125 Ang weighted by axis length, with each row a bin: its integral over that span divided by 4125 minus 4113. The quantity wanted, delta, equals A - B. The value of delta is 0.016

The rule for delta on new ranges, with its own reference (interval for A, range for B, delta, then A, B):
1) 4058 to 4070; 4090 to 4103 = 0.059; 0.025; -0.034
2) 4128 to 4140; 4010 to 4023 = 0.045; 0.009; -0.036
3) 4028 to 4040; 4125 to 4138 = 0.051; 0.069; 0.018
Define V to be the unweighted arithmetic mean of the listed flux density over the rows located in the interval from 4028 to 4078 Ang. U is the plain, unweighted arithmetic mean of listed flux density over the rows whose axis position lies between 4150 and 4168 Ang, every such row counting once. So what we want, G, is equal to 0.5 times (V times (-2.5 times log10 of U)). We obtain -8.5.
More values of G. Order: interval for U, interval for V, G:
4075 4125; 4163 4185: -8.7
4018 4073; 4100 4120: -8.5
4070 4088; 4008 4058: -8.8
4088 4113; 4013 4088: -8.7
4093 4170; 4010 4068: -8.5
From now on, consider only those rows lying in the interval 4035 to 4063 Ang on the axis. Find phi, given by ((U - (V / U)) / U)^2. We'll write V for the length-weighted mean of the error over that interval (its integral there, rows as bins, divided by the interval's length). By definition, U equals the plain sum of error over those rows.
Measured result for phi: 0.975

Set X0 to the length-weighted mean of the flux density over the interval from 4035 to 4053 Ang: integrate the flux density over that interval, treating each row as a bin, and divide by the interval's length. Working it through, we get 7.4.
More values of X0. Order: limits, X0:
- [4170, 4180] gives 8.0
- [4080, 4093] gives 8.3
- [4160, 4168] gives 8.1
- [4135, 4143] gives 7.9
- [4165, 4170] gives 7.3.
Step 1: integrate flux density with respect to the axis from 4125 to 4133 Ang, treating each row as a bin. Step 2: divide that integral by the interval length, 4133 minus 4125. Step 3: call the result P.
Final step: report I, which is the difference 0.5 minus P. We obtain -7.14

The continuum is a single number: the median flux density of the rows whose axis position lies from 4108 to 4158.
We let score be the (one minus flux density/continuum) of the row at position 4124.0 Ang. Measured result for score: -0.068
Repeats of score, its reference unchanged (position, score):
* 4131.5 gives -0.067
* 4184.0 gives 0.144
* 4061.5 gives -0.024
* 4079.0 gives 0.095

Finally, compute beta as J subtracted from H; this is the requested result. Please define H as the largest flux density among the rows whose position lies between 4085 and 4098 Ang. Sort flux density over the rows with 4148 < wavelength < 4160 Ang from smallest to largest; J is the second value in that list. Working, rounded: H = 8.591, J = 7.391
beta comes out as 1.20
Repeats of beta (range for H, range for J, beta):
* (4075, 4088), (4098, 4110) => 1.38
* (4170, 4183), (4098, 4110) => 0.77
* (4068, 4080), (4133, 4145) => 0.75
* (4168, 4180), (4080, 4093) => 0.29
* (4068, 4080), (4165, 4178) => 1.02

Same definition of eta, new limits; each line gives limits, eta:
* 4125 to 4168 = 0.61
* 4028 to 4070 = 0.74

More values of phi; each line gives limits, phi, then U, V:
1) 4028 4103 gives 0.997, 21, 0.691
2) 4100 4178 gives 0.996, 18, 0.581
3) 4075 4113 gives 0.985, 9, 0.601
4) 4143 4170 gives 0.974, 7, 0.618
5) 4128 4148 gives 0.949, 5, 0.610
